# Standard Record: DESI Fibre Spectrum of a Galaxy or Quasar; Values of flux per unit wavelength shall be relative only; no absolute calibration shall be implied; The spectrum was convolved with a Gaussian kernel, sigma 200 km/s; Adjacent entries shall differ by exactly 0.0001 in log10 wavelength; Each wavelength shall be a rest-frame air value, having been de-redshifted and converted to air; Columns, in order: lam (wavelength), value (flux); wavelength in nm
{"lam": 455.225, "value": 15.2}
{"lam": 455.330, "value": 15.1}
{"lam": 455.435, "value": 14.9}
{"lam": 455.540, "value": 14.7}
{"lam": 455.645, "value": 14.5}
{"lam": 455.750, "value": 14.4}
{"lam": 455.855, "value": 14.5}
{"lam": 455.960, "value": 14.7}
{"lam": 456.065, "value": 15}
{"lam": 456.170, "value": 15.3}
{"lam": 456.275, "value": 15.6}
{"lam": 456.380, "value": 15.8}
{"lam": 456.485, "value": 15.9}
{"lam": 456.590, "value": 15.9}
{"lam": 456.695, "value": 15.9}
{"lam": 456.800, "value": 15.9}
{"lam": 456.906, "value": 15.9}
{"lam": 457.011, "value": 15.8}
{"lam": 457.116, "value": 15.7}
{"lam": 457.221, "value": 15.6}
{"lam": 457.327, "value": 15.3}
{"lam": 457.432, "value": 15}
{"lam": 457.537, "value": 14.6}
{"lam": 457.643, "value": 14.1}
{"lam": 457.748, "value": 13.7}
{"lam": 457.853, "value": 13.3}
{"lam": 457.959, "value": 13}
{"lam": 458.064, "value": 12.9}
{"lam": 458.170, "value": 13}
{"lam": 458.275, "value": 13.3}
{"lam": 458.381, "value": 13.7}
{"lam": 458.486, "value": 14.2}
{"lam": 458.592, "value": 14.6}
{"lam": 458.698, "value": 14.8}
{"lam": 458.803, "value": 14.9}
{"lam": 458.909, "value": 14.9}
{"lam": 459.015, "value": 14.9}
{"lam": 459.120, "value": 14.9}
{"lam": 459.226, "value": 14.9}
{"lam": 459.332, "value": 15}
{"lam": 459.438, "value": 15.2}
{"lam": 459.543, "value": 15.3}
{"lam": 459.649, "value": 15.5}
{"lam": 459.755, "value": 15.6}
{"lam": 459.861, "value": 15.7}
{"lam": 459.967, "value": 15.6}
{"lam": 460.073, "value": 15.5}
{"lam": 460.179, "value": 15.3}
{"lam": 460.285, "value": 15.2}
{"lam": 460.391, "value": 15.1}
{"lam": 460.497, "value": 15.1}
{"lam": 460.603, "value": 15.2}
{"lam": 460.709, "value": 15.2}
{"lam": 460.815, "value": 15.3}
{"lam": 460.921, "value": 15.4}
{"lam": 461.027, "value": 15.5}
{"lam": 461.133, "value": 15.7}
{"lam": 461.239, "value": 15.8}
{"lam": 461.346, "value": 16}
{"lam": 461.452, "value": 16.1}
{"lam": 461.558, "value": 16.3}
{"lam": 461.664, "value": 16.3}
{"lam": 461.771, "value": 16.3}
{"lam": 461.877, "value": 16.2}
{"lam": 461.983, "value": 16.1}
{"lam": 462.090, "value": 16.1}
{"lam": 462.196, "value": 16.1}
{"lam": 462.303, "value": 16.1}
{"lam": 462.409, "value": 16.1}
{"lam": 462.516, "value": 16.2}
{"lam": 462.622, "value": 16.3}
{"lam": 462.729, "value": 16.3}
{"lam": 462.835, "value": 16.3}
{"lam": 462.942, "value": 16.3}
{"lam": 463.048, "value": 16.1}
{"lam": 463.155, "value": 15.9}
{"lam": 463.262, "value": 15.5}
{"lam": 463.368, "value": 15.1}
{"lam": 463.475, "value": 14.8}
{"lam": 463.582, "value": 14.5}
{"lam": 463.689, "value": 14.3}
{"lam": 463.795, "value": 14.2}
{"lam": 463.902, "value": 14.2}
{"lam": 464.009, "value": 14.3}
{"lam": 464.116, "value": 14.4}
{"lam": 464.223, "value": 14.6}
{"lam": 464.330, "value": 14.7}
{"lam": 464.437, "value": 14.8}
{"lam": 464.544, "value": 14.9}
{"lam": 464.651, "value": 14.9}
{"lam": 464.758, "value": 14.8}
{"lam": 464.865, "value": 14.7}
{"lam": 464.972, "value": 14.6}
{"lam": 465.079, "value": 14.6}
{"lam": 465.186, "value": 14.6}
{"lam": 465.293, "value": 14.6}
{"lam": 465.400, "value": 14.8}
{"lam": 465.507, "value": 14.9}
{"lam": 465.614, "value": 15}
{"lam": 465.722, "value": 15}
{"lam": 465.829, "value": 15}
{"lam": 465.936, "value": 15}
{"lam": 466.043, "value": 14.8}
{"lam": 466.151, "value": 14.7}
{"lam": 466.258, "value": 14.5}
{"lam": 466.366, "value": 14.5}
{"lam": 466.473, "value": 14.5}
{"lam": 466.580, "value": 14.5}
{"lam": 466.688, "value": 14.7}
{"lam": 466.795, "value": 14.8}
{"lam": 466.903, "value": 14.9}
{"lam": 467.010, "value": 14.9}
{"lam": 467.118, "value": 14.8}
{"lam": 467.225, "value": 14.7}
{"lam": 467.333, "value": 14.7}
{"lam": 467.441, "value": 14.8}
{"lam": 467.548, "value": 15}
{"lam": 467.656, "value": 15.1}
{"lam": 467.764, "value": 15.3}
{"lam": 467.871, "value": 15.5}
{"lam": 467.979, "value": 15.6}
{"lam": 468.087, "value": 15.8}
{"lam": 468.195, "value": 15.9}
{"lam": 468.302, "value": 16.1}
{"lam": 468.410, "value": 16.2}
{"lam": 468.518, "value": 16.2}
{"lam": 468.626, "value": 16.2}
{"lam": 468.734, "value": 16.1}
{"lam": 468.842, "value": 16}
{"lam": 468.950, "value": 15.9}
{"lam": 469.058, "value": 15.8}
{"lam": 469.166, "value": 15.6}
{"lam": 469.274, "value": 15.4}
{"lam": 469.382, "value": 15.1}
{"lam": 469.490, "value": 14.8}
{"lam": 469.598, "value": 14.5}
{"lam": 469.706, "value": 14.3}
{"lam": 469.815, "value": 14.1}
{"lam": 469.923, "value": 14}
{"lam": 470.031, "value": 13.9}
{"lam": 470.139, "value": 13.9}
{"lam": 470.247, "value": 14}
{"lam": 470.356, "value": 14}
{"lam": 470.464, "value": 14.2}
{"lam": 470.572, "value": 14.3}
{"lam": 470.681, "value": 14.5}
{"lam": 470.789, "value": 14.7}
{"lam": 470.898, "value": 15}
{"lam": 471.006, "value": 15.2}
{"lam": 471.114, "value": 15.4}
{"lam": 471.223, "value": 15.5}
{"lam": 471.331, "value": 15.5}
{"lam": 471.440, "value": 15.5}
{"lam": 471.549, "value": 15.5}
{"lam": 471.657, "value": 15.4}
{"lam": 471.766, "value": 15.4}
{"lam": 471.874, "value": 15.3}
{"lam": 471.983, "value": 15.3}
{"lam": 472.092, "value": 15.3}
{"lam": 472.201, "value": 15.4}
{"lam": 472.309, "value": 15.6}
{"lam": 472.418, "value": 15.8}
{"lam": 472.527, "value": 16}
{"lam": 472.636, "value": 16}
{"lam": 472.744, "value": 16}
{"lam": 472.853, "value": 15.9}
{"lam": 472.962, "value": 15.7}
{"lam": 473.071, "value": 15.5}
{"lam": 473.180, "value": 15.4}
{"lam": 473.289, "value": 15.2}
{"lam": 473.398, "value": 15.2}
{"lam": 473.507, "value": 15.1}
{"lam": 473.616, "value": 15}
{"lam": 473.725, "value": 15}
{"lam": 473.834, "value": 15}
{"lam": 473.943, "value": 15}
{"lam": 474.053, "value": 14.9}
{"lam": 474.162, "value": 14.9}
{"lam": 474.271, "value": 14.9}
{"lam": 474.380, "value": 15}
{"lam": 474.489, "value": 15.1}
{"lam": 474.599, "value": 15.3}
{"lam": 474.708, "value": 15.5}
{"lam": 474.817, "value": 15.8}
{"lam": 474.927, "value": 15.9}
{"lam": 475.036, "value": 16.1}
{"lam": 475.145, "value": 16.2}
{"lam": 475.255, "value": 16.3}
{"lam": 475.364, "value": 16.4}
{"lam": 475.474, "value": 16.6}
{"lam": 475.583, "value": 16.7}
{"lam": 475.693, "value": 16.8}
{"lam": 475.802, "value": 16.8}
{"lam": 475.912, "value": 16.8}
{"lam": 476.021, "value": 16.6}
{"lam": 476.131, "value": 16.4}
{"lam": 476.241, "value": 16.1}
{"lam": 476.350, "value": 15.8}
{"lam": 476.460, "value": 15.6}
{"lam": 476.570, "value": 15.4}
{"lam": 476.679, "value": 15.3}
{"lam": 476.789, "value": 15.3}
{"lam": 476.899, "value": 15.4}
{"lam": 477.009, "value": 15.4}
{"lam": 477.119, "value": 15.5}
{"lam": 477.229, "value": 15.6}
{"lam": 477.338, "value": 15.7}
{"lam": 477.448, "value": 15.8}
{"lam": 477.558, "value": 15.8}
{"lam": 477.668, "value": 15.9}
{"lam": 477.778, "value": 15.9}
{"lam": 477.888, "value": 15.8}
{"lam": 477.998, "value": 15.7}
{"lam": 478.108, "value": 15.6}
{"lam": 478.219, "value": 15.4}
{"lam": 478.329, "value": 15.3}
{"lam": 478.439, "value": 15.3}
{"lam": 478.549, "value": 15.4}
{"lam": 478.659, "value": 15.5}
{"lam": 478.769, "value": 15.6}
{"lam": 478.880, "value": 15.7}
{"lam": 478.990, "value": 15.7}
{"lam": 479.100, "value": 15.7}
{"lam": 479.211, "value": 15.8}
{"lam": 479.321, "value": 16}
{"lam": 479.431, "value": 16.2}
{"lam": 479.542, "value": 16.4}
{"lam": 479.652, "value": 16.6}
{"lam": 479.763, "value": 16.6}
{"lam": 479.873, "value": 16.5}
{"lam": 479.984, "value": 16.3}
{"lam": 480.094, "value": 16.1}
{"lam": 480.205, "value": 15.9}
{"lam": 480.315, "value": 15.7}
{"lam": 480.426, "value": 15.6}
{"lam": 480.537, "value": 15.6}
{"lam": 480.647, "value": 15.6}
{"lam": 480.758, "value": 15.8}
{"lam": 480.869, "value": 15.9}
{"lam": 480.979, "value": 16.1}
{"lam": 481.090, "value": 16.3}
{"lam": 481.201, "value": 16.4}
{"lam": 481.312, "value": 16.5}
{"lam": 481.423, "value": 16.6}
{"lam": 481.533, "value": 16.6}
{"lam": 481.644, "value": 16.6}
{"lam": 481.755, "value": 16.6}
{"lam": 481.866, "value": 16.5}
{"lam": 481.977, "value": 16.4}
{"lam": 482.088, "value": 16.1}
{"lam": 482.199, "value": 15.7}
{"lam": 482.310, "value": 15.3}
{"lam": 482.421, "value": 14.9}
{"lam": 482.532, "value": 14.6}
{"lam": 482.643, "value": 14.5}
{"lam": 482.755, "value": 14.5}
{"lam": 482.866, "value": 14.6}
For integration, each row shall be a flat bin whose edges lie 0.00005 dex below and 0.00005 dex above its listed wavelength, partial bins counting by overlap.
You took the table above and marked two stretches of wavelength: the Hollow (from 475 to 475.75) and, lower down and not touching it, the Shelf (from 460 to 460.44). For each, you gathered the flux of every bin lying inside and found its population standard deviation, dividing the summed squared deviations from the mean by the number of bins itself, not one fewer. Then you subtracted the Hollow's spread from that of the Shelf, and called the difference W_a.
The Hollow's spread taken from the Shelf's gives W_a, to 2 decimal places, -0.10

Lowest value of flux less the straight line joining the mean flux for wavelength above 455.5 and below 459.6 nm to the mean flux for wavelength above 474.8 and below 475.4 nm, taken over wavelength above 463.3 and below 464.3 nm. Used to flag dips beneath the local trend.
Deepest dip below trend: -1.07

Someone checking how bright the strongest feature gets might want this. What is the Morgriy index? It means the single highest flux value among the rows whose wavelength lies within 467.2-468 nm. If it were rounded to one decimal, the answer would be 15.6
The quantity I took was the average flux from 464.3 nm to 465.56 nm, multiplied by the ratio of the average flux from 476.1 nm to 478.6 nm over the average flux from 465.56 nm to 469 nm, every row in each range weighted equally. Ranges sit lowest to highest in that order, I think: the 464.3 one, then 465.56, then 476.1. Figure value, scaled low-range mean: 15.15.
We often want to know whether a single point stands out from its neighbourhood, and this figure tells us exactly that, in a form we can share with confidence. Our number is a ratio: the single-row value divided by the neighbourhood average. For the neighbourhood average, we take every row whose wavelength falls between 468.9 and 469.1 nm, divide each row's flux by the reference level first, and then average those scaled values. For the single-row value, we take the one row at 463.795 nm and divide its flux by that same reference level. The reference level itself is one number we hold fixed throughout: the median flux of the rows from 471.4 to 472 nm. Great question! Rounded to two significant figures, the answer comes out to 0.90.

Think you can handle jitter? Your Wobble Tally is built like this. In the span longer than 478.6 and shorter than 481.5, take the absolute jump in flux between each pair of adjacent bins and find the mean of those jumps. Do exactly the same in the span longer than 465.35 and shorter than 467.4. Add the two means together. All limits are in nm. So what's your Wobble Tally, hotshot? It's 0.196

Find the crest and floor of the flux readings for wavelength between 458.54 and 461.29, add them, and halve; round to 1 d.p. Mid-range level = 15.2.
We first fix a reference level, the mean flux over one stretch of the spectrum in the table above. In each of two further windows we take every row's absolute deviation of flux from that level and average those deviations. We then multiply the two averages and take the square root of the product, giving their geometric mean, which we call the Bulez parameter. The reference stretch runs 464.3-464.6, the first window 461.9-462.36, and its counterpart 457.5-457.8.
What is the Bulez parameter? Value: 0.9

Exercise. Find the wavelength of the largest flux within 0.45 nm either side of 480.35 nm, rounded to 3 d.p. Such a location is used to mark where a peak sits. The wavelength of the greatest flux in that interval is 479.984 nm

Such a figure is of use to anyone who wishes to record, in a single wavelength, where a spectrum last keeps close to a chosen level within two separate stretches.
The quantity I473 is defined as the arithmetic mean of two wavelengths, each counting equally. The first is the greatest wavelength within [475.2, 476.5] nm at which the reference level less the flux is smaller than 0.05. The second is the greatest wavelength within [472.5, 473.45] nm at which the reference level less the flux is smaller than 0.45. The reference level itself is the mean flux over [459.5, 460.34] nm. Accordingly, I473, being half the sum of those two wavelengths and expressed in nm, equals 474.93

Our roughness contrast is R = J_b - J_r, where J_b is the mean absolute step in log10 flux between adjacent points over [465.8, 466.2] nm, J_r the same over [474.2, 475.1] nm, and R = -0.0019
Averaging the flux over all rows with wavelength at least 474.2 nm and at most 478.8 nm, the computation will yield 15.8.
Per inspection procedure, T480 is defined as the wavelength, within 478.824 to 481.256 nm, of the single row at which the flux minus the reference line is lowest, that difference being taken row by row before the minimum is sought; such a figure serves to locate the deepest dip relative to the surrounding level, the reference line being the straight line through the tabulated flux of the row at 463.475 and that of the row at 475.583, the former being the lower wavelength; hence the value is 480.647 nm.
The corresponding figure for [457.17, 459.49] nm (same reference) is 458.064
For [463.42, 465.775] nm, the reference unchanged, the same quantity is 463.902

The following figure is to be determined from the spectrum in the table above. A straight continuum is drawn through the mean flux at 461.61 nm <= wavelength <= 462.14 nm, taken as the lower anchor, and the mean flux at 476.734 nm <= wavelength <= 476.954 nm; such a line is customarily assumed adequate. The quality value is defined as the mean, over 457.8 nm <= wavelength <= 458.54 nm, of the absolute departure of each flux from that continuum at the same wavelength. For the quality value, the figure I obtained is 3.1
